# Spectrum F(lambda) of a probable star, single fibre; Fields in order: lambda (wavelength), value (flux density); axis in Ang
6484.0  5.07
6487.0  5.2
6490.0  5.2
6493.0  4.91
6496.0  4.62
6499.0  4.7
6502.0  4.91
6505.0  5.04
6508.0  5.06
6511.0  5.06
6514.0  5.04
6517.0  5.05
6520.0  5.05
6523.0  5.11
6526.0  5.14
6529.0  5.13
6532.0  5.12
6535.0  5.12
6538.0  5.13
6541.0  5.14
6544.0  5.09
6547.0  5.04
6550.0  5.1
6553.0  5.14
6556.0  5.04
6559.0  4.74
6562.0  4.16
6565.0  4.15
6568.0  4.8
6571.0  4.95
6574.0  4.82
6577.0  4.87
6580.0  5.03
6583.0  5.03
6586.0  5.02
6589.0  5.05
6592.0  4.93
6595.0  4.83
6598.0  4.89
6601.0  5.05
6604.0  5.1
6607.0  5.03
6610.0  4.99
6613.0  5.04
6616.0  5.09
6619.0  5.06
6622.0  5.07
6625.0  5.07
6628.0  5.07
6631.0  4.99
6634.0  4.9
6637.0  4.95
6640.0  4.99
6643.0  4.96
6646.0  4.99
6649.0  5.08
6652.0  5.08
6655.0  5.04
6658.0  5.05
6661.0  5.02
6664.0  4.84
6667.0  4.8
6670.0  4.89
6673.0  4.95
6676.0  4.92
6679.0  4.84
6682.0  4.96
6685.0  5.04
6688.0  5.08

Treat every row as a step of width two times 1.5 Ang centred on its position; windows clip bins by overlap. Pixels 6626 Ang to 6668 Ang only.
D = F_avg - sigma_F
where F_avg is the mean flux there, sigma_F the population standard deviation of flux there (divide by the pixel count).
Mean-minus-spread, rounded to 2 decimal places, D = 4.90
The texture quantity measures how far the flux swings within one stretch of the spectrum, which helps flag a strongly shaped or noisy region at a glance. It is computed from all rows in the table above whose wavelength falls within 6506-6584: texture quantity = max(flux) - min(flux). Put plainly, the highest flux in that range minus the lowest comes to 0.99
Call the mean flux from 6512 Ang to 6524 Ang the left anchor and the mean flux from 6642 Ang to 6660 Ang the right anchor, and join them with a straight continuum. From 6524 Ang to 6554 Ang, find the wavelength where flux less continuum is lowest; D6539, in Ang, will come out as 6547.0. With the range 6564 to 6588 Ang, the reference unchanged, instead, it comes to 6565.0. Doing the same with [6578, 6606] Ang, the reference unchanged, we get 6595.0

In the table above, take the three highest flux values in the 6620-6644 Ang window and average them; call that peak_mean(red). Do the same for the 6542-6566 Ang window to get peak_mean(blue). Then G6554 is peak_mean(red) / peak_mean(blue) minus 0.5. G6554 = 0.492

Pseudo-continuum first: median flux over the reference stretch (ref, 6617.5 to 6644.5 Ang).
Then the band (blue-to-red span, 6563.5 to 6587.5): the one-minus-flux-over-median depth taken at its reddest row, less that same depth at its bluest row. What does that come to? -0.174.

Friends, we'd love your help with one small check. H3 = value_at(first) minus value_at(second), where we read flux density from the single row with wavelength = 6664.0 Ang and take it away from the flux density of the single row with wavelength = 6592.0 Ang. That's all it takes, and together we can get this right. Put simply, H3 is 0.090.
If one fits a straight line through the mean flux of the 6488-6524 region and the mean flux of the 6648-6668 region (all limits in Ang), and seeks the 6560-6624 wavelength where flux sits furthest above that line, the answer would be 6604.0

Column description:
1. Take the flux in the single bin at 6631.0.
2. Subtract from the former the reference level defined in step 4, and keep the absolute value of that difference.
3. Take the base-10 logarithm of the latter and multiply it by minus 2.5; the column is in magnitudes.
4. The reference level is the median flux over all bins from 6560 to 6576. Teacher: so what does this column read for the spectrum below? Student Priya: 1.8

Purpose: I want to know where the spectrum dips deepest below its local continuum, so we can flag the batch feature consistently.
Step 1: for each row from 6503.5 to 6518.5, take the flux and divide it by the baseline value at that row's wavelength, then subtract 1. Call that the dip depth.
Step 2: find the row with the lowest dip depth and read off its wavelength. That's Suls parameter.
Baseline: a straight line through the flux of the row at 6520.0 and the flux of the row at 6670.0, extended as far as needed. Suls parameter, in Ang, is 6505.0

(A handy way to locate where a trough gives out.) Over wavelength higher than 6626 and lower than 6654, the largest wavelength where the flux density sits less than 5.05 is 6646.0 Ang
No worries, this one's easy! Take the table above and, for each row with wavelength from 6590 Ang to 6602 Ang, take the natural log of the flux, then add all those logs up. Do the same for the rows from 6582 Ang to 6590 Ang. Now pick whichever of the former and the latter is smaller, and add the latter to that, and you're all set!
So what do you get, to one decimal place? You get 9.7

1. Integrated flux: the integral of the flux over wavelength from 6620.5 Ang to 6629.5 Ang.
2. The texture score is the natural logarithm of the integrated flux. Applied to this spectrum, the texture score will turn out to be 3.821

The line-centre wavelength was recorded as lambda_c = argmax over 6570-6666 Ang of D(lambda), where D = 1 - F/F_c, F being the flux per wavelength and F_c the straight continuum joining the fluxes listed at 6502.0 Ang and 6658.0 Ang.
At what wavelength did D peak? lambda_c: 6664.0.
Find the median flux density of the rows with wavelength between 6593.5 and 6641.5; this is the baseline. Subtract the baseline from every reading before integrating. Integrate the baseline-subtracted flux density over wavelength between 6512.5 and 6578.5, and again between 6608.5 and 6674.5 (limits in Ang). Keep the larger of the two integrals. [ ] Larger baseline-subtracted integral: -2.55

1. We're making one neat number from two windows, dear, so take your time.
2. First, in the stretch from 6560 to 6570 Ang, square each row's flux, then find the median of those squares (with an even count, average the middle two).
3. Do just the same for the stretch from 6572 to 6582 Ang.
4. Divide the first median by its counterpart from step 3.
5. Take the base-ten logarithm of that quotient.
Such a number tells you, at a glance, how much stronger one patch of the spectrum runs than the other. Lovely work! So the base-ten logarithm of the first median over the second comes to -0.14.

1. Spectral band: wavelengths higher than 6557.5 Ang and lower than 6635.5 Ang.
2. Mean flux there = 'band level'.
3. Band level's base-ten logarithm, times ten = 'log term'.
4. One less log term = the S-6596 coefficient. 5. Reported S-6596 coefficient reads -5.91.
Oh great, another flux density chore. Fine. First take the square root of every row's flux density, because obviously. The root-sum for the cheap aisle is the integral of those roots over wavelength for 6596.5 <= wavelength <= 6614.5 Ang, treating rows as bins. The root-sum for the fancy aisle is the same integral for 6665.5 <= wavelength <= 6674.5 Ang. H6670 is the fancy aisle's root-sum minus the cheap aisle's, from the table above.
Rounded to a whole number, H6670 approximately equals -20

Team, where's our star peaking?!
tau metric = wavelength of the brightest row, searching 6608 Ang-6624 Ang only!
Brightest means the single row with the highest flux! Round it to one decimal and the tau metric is 6616.0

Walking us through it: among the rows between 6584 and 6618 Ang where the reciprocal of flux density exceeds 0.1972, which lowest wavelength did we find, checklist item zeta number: 6586.0 Ang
